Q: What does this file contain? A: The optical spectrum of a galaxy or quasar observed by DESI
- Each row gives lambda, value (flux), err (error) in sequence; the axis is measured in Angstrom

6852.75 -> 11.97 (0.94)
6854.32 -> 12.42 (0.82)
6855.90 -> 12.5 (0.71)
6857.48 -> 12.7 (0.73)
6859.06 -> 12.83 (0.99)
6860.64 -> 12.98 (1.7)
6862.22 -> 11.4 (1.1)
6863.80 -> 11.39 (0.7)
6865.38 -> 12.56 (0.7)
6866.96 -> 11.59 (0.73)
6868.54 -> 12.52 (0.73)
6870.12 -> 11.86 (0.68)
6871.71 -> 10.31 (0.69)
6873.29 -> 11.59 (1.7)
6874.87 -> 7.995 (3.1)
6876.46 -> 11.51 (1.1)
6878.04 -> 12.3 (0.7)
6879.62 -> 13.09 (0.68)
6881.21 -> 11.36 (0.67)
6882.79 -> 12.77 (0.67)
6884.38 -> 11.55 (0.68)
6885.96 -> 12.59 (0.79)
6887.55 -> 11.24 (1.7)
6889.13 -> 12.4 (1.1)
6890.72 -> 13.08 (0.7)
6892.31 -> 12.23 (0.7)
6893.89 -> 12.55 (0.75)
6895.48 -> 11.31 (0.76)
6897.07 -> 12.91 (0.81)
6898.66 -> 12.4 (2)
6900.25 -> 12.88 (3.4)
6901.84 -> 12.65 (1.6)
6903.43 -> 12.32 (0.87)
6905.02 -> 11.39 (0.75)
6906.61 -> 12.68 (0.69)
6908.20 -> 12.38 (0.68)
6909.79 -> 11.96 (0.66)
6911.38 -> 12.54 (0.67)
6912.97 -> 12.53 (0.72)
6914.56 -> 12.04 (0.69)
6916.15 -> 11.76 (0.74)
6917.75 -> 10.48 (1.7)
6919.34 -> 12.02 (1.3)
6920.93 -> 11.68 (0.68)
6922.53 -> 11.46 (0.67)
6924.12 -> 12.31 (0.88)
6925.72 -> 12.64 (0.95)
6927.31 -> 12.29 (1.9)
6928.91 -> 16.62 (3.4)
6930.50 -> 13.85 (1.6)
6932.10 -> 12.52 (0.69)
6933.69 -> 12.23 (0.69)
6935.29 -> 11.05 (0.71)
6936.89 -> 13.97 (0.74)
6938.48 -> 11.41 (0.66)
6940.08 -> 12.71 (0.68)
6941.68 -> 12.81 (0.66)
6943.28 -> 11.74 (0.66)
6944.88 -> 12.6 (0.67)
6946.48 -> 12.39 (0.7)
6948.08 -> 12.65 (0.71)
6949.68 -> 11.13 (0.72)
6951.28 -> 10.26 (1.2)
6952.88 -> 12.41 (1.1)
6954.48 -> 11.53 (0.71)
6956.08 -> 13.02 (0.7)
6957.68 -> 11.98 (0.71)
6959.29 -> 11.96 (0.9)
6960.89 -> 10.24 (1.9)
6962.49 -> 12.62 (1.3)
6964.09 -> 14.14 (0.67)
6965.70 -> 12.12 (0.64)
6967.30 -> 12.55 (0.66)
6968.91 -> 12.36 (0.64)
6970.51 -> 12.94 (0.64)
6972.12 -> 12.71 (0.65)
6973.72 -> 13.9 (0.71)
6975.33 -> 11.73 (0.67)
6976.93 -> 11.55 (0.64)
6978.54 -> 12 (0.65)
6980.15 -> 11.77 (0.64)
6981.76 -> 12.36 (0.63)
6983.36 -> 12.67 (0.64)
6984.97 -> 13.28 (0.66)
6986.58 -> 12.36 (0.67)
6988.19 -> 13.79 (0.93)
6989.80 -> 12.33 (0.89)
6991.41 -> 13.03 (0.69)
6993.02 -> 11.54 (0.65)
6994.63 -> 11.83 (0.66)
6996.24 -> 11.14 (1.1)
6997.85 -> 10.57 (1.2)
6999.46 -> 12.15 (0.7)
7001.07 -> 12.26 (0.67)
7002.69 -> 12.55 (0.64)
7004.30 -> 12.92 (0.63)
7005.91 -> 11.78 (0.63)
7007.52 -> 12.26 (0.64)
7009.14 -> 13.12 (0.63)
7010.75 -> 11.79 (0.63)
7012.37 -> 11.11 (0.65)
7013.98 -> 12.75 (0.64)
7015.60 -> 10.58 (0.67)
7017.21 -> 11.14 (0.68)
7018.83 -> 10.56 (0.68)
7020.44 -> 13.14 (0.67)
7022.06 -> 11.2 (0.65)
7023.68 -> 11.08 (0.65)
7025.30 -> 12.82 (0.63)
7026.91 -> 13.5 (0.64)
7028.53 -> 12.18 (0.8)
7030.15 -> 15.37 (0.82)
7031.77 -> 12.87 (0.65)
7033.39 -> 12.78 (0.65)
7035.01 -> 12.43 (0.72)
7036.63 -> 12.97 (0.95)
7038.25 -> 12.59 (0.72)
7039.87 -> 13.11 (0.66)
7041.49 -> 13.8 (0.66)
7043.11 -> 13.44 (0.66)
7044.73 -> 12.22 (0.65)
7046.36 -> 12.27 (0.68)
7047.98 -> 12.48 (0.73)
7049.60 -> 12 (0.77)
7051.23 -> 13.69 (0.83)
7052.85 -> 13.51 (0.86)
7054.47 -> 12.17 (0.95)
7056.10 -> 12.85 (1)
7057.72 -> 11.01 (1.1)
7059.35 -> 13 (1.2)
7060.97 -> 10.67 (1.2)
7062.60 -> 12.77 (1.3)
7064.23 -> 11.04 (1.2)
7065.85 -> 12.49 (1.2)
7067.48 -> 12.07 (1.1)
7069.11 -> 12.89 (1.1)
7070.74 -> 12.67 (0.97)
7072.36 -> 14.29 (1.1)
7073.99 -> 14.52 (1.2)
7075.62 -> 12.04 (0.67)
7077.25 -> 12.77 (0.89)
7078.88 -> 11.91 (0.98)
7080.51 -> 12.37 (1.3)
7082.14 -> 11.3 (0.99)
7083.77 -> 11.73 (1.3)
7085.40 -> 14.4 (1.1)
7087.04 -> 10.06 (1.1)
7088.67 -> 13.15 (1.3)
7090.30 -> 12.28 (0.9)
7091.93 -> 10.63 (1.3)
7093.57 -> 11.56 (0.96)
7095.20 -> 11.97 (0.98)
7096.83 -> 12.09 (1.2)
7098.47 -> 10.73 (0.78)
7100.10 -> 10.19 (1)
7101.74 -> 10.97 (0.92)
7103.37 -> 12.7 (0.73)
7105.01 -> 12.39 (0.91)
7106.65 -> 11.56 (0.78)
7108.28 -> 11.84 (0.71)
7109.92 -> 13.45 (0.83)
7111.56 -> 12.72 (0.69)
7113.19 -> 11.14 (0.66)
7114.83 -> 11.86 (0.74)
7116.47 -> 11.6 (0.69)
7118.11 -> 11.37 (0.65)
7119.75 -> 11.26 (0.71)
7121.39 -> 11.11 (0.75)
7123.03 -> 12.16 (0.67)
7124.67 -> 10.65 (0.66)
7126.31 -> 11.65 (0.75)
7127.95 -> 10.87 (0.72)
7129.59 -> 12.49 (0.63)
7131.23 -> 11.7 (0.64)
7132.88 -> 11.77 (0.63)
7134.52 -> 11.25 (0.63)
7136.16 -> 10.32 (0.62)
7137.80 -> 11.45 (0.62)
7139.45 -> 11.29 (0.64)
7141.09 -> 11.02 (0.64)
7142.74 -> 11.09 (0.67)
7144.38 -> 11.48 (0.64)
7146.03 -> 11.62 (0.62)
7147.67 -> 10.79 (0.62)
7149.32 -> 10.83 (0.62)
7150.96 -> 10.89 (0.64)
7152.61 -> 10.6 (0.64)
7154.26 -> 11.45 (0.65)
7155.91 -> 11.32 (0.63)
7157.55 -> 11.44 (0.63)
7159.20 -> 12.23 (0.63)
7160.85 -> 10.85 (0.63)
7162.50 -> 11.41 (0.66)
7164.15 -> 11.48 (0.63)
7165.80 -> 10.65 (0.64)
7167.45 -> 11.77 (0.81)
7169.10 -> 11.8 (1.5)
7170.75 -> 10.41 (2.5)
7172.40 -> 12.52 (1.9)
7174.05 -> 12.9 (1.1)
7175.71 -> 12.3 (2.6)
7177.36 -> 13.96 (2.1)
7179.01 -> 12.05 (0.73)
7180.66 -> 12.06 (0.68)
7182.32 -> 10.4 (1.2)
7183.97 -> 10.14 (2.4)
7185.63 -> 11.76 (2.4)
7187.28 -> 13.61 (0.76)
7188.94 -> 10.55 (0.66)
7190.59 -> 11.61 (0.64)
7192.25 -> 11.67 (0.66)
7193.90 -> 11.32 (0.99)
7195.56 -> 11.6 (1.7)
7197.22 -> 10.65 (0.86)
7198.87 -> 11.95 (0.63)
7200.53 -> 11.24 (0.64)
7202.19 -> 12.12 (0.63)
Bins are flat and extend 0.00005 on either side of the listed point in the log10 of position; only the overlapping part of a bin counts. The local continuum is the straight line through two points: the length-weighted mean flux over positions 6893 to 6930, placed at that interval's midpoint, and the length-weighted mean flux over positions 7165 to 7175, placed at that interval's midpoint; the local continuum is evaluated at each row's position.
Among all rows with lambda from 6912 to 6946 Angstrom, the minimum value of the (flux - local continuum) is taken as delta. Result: -1.9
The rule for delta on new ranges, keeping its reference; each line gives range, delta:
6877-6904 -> -1.2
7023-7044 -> -1.0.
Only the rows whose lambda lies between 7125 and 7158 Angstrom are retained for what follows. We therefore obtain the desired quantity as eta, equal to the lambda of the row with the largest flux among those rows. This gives 7129.59 Angstrom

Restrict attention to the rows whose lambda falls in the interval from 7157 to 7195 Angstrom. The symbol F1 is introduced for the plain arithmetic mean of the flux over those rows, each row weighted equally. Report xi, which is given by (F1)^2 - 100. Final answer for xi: 37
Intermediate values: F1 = 11.7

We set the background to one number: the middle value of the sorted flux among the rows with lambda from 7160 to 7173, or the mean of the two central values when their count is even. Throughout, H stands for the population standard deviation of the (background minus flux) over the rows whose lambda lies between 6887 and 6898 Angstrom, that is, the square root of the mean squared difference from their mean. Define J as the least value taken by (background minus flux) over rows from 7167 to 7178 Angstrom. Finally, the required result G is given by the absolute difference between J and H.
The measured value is 3.2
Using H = 0.67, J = -2.5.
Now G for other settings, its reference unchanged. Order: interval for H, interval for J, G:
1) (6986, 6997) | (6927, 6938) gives 6.0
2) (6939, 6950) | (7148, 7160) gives 1.4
